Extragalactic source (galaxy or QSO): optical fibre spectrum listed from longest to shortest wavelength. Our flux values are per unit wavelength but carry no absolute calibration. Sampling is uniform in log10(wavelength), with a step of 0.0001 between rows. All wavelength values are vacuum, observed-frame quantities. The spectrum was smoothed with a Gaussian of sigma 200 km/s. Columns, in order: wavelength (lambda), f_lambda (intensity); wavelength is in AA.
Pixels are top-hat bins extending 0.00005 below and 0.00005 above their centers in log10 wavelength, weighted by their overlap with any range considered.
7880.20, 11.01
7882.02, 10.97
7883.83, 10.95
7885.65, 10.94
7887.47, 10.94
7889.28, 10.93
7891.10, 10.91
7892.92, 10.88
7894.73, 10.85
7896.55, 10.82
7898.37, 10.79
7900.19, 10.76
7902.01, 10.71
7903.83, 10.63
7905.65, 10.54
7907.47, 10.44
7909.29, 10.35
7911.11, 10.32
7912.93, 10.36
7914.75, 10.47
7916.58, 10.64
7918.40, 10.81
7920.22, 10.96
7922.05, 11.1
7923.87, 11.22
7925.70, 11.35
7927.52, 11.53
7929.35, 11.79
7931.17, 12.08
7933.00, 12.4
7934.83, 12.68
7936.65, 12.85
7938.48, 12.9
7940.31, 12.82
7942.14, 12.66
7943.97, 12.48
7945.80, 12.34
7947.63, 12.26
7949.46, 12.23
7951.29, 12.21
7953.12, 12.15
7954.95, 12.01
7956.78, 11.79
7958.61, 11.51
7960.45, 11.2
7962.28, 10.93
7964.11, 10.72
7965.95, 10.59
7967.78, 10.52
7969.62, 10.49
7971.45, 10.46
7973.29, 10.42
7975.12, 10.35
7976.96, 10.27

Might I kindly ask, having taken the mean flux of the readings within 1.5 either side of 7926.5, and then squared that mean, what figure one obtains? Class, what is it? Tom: 131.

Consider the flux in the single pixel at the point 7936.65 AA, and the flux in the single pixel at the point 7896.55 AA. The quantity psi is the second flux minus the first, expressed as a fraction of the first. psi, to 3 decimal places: -0.158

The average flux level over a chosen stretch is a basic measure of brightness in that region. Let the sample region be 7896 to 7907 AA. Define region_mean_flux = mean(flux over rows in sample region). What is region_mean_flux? 10.7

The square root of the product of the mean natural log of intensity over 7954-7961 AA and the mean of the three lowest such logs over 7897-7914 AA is 2.39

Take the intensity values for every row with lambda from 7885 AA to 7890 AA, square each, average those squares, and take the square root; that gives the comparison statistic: 10.9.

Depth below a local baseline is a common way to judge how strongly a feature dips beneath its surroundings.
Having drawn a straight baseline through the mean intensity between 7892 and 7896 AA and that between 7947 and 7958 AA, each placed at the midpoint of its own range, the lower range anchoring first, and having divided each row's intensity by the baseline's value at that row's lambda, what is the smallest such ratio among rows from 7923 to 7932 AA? 0.98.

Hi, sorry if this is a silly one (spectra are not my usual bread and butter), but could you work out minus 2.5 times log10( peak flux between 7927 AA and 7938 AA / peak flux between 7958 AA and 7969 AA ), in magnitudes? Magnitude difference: -0.12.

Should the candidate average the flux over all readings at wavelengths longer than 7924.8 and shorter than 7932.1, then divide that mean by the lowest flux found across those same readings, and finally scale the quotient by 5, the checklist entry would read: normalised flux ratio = 5.15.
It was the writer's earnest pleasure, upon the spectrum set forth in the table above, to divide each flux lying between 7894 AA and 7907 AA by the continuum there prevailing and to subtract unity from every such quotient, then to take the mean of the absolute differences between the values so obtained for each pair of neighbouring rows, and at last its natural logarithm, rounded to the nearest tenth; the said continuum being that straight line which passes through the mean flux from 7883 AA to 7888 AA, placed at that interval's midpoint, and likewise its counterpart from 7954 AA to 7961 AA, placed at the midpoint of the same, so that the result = -5.1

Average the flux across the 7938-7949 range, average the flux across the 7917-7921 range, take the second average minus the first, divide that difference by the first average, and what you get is -0.13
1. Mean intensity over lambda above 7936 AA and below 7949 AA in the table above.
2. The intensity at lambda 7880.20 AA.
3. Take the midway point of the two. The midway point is 11.8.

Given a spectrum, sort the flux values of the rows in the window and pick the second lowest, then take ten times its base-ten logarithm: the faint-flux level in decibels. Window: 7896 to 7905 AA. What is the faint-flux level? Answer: 10.30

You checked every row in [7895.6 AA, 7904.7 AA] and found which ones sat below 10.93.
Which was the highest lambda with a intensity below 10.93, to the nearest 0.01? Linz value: 7903.83 AA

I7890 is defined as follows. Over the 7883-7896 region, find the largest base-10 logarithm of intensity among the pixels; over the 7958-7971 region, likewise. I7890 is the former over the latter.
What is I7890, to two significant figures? 0.98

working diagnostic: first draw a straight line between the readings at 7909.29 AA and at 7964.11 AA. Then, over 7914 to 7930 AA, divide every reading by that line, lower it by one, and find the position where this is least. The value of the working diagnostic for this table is 7914.75 AA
